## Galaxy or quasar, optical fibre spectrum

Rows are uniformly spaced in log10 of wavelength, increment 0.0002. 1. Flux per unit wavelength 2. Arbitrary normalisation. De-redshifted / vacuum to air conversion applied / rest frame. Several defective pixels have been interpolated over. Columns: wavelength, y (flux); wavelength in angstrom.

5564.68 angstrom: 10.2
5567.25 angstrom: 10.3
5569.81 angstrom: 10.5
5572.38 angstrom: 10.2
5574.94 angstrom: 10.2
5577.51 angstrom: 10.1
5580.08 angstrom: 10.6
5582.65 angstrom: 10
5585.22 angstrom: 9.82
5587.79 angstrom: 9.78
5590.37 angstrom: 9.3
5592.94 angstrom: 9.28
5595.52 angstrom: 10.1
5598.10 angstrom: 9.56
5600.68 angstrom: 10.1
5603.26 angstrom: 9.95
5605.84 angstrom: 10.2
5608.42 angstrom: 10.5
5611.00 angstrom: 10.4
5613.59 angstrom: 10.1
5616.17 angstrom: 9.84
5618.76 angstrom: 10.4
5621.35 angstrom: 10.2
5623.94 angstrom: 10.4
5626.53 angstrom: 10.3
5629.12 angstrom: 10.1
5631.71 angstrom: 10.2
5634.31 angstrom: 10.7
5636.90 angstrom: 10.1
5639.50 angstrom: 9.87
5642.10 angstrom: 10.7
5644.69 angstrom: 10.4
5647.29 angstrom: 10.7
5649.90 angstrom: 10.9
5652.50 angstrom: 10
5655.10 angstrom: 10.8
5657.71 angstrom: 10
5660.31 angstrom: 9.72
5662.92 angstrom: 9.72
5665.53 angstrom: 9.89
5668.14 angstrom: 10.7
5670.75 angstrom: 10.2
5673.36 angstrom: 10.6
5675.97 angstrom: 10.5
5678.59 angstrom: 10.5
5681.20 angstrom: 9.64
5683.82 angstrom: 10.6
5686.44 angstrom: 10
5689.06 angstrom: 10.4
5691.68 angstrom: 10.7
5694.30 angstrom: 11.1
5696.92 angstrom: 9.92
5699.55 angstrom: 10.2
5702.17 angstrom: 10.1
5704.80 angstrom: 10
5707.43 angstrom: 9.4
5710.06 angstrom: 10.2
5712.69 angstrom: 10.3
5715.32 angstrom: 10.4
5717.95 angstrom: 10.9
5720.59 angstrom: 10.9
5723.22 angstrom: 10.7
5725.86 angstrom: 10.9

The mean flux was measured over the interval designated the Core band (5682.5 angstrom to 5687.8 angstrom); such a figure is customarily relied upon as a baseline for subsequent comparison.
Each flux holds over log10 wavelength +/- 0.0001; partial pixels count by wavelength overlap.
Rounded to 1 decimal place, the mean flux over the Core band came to 10.3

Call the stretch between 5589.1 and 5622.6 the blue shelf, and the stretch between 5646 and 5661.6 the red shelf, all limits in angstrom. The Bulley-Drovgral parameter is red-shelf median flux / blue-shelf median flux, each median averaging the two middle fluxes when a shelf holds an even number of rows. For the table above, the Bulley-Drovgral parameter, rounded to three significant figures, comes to 1.02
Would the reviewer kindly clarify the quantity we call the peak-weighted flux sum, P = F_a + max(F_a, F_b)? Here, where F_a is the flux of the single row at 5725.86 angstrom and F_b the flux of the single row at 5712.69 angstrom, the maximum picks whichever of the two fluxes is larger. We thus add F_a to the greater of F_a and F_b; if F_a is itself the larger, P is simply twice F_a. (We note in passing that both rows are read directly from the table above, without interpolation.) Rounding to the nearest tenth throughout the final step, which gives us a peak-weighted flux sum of 21.8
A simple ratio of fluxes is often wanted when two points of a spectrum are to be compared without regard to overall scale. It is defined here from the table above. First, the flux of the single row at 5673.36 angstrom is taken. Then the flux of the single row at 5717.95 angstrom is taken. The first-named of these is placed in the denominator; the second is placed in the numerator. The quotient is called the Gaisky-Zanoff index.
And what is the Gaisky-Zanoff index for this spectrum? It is 1.03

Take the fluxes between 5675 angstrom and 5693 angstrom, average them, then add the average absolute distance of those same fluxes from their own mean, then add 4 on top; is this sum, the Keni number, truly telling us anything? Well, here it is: 14.6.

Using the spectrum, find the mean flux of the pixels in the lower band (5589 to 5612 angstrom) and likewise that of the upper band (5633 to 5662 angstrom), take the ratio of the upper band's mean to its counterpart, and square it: 1.09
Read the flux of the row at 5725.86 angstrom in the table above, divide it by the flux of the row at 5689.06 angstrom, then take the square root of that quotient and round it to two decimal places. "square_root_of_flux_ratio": 1.02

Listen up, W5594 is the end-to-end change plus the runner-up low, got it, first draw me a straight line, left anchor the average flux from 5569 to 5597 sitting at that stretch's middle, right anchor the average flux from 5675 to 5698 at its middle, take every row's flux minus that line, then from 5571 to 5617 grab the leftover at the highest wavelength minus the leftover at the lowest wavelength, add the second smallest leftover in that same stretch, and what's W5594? -1.2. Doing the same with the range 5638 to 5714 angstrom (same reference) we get -0.6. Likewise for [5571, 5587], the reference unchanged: -0.4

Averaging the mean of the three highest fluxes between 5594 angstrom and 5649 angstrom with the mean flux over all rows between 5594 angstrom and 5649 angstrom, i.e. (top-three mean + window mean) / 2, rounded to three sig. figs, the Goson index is 10.5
